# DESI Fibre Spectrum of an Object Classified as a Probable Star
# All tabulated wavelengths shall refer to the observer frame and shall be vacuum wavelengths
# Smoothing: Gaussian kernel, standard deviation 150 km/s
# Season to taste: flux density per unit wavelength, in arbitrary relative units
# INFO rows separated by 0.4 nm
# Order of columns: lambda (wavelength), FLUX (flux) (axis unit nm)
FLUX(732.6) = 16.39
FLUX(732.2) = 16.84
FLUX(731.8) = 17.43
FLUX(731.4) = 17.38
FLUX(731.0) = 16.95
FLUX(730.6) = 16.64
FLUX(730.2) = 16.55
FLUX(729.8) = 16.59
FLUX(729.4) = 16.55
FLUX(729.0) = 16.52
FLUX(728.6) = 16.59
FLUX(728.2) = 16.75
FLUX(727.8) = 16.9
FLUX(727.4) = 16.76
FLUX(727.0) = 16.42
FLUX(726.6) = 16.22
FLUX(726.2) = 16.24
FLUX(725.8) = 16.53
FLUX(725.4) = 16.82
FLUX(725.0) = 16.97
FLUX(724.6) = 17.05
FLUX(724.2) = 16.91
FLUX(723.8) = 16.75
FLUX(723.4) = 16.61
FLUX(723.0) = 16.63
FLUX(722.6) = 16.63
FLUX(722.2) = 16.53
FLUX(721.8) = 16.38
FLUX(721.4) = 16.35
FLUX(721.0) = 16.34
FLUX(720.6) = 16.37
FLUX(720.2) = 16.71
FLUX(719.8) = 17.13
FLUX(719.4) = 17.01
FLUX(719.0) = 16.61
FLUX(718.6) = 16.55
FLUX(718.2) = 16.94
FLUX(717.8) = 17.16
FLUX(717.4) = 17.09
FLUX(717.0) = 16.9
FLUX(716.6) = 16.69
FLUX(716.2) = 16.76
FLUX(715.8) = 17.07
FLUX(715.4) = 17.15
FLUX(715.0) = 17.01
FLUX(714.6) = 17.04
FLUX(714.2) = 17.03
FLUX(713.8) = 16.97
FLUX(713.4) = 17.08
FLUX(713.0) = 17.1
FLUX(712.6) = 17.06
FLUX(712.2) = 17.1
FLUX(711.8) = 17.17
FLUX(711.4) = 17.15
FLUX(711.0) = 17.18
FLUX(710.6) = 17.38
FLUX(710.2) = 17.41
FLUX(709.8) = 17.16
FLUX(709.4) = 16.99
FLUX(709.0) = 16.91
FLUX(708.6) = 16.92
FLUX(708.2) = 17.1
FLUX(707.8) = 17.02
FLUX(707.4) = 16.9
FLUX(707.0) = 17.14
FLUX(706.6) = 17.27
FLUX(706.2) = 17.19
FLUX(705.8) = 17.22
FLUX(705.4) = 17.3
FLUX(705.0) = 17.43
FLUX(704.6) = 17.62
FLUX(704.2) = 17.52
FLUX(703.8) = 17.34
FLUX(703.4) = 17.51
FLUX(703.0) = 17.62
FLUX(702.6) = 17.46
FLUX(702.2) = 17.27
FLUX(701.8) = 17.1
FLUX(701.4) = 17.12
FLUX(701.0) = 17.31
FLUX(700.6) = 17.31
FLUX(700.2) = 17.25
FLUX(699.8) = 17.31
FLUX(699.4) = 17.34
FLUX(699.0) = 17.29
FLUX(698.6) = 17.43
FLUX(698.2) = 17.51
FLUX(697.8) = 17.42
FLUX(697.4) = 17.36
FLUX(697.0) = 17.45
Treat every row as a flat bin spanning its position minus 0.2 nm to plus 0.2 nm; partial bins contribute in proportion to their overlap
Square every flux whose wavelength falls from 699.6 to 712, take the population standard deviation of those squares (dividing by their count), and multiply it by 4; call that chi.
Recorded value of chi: 26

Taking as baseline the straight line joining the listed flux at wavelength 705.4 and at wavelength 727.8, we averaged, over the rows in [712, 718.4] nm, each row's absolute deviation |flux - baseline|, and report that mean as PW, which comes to 0.130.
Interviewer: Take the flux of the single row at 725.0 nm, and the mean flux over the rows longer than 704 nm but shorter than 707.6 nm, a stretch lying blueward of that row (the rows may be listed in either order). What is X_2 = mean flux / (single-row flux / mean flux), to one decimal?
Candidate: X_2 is 17.6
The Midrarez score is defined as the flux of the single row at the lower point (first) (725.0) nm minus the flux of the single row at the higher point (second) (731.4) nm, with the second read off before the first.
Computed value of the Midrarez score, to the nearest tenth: -0.4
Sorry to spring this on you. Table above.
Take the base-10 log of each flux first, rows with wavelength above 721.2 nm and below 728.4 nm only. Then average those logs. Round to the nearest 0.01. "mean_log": 1.22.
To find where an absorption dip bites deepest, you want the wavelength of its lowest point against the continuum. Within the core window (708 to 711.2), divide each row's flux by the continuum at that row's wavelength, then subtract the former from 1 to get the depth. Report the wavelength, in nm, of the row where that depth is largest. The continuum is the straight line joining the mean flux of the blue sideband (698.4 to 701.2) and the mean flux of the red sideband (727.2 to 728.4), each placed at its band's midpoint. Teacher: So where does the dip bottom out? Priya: 709.0 nm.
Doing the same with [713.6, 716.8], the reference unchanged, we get 716.6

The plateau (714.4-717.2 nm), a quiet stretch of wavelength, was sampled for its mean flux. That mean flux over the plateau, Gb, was 16.9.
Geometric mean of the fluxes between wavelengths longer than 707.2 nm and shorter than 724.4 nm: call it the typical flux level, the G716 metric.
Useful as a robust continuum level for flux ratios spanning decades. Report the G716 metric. 16.9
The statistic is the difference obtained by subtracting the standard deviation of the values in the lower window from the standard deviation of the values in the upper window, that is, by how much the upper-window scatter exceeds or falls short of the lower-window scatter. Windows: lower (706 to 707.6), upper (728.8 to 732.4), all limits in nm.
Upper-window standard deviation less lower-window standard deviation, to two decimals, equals 0.20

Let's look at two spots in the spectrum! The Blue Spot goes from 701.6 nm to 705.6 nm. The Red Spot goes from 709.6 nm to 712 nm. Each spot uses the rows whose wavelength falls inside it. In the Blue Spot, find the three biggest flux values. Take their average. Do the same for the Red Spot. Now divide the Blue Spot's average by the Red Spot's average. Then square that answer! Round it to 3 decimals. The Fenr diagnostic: 1.031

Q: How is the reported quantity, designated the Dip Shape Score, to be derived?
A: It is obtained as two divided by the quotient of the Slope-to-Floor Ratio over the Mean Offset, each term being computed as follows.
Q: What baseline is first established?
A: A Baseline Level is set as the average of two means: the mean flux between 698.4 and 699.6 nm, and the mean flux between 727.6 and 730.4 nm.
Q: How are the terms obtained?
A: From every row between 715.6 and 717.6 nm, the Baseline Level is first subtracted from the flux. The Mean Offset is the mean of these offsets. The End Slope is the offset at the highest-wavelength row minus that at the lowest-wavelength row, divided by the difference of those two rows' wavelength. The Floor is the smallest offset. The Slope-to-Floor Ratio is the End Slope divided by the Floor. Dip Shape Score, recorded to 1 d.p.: 4.5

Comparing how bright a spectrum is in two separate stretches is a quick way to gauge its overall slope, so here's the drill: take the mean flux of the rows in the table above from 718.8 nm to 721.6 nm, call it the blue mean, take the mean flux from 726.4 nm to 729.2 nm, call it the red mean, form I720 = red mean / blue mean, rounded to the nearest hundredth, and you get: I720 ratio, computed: 1.00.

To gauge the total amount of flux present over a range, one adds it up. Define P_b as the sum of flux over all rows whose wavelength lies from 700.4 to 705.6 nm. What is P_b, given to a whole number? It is 226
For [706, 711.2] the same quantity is 223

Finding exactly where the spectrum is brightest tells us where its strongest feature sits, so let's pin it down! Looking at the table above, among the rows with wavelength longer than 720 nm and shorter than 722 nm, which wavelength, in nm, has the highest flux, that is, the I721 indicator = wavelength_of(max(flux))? 720.2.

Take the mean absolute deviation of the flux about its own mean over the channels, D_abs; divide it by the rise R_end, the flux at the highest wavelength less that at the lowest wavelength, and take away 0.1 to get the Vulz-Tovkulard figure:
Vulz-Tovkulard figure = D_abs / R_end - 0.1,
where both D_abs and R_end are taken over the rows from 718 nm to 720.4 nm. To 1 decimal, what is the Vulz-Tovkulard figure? -1.0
